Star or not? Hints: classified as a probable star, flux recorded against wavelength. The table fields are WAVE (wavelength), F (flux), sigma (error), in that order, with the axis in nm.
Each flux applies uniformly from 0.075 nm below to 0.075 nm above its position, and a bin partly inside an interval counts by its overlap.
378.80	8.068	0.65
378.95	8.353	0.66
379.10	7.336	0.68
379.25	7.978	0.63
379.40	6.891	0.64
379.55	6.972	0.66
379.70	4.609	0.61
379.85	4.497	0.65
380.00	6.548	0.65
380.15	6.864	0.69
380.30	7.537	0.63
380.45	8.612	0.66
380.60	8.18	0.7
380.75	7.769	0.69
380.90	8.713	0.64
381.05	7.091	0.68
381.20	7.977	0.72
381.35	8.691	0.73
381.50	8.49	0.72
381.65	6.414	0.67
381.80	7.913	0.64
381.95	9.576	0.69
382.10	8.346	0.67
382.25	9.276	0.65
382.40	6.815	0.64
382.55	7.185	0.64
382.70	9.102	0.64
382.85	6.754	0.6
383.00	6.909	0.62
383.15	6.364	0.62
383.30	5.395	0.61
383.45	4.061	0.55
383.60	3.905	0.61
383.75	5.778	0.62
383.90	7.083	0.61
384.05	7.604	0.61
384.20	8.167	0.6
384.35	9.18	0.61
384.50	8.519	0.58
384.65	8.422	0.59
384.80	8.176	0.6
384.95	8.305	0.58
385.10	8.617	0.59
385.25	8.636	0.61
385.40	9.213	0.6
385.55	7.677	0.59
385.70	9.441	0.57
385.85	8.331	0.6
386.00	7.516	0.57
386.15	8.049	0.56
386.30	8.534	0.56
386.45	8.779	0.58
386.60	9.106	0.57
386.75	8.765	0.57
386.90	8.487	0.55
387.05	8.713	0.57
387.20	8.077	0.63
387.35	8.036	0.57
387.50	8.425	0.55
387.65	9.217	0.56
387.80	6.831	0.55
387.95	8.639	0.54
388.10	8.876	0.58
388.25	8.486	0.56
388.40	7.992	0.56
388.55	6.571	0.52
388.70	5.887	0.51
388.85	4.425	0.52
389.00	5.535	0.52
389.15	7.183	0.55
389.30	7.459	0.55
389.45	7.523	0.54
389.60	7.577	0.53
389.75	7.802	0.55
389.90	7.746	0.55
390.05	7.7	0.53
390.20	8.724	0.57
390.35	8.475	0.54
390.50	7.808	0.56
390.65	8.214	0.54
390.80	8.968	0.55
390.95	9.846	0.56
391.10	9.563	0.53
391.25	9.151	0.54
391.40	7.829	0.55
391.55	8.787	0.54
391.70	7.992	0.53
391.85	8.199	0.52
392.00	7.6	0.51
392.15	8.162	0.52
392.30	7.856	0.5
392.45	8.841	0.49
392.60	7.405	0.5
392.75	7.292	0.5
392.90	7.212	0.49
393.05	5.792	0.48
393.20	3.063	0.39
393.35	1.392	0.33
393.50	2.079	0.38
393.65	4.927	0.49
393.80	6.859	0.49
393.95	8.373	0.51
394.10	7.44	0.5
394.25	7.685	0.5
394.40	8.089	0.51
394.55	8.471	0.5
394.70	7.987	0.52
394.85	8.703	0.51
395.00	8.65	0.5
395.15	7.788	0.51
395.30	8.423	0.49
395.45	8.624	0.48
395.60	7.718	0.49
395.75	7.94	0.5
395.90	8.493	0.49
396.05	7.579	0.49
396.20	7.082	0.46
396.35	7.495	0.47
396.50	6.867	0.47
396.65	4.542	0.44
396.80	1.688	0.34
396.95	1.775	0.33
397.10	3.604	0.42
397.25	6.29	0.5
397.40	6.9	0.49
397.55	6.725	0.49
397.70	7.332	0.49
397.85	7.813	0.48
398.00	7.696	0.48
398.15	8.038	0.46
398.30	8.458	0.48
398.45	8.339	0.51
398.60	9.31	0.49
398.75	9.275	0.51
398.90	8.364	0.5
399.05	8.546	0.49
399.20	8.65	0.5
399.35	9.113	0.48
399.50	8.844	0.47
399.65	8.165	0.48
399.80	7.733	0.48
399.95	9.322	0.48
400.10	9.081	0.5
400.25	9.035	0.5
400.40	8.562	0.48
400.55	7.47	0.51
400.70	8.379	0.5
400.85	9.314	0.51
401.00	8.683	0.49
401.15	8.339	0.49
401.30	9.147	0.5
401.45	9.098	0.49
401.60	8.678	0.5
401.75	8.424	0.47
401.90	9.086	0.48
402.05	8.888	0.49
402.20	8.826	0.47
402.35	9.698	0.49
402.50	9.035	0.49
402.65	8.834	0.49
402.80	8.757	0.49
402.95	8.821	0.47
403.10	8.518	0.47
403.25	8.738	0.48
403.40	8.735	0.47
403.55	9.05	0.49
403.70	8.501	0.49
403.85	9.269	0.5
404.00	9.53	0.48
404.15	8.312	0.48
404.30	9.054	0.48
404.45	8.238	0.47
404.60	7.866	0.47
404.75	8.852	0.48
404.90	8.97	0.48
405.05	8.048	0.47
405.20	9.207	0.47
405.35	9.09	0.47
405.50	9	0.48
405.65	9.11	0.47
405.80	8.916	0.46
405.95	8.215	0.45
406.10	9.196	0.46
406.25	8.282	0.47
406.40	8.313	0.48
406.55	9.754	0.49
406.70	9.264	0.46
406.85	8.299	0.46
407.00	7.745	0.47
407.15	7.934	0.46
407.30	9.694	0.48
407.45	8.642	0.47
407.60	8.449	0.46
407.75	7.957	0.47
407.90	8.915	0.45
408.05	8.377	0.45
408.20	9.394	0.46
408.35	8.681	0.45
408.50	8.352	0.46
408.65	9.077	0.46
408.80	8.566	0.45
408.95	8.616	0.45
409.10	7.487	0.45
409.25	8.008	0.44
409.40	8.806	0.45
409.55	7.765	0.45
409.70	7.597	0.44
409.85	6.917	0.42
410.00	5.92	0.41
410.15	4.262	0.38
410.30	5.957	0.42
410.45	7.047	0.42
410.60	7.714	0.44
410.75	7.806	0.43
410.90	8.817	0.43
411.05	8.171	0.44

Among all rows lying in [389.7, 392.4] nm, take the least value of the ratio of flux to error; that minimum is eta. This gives 14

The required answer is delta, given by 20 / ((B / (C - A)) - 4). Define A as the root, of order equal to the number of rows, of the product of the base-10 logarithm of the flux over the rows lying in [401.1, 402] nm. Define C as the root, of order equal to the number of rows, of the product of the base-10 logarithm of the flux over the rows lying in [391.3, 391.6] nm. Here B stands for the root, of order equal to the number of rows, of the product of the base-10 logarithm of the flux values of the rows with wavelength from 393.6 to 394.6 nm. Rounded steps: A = 0.94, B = 0.86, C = 0.92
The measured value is -0.5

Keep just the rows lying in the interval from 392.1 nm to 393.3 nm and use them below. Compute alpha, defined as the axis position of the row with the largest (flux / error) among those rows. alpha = 392.45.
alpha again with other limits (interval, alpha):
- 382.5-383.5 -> 382.70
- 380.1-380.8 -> 380.45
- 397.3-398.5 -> 398.30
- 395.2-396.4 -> 395.45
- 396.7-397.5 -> 397.40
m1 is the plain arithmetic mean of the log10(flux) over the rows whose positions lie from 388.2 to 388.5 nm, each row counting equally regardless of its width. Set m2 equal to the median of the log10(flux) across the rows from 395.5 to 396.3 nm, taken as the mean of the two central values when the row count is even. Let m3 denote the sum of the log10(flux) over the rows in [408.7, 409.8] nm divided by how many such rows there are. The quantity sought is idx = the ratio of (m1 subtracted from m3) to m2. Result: -0.01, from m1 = 0.916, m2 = 0.888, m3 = 0.91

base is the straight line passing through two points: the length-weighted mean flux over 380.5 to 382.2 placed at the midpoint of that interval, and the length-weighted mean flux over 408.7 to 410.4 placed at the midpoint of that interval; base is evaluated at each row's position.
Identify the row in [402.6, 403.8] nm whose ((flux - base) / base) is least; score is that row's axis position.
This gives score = 403.10 nm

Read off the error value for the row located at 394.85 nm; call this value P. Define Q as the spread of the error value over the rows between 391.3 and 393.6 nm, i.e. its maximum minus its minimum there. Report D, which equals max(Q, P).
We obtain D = 0.51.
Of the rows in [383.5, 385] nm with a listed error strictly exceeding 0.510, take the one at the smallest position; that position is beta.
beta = 383.60 nm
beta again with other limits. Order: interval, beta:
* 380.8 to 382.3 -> 380.90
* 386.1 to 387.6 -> 386.15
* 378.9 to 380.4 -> 378.95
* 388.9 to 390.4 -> 389.00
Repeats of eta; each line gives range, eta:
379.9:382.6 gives 10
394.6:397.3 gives 5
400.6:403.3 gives 17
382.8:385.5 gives 6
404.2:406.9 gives 17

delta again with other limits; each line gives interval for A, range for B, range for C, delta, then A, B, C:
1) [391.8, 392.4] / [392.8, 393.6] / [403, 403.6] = 3.2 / 0.90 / 0.43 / 0.94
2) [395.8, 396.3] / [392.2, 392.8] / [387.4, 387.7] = 1.8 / 0.89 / 0.89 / 0.94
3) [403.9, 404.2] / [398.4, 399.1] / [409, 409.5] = -0.8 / 0.95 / 0.94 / 0.91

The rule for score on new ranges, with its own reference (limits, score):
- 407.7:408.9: 407.75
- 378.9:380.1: 379.85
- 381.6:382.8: 381.65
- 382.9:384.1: 383.60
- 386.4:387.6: 387.35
